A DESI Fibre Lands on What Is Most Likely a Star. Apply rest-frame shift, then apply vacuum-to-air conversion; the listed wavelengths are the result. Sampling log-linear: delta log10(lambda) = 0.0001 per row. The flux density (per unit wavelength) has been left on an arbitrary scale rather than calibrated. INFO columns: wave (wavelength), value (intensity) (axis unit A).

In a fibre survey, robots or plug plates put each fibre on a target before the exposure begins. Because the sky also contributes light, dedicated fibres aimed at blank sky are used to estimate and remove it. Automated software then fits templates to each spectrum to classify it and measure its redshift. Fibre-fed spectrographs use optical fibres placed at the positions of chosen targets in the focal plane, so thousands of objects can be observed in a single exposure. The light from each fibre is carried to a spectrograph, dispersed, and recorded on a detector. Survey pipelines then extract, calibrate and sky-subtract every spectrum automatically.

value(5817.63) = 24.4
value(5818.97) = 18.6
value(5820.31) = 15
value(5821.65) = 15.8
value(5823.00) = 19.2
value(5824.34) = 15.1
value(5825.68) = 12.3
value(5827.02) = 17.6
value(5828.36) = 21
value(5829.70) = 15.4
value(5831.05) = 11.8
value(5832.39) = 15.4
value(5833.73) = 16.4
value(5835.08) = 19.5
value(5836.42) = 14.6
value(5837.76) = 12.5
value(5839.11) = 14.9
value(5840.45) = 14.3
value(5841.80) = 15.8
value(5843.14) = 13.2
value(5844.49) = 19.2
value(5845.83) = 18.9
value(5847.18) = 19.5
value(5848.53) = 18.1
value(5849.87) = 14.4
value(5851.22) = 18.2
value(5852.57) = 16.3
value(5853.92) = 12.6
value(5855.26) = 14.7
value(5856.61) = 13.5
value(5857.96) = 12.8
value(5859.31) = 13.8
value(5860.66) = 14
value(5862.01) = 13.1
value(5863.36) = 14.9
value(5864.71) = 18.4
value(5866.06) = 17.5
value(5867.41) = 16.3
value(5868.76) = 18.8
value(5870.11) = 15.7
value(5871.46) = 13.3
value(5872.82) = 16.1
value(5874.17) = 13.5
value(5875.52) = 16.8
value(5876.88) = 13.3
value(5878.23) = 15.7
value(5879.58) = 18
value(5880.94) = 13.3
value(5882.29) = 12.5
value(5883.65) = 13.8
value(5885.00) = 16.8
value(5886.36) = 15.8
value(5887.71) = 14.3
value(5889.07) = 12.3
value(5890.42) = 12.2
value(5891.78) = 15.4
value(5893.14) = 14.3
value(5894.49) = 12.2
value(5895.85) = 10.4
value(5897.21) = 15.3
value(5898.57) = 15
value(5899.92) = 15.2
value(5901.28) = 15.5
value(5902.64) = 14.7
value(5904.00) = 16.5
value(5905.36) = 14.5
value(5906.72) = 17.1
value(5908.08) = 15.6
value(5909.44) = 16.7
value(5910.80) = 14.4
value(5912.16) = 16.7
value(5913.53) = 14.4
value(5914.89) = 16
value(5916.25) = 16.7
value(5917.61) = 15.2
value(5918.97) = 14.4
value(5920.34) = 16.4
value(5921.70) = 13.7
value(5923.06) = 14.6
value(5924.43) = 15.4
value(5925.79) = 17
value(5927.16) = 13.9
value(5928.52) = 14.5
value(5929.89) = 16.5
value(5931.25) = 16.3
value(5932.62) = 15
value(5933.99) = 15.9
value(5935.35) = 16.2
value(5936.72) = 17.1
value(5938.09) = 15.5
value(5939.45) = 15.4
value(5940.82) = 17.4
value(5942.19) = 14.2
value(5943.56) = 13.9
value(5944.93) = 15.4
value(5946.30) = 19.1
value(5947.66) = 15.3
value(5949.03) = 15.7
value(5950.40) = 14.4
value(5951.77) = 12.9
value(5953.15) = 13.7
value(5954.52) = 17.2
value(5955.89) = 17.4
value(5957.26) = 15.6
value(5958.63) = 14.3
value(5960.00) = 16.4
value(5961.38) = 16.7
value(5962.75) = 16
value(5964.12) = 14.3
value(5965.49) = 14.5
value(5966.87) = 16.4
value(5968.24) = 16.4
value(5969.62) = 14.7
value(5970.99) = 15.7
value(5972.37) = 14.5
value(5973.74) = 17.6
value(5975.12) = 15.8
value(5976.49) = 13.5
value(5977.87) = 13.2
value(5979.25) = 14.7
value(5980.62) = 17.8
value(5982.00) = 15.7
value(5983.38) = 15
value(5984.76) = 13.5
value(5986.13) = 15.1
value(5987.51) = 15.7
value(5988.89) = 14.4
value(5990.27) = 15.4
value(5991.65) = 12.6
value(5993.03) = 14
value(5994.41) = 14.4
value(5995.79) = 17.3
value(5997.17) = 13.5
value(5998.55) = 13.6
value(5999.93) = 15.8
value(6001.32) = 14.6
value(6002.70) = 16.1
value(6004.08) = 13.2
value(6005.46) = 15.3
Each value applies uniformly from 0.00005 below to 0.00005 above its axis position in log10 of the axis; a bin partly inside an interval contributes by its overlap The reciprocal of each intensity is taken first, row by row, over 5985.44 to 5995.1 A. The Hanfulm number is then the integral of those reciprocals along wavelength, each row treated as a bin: 0.67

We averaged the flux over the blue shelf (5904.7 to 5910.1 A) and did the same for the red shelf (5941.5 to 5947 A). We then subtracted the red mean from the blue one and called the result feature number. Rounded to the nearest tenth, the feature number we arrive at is 0.3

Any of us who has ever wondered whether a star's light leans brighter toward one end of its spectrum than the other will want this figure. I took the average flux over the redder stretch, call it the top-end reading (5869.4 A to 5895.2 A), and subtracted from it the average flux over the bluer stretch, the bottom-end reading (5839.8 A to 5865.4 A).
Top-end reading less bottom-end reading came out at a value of -1.1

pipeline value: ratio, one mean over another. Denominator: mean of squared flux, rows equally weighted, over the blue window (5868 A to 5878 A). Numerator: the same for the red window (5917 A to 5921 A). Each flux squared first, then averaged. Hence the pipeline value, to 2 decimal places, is 0.98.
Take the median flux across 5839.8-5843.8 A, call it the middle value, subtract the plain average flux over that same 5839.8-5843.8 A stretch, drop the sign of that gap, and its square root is 0.37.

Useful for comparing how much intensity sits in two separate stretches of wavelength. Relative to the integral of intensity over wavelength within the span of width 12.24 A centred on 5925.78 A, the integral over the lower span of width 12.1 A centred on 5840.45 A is 1.02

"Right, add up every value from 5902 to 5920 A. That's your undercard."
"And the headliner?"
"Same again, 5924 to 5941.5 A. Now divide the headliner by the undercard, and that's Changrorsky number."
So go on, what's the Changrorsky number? 1.02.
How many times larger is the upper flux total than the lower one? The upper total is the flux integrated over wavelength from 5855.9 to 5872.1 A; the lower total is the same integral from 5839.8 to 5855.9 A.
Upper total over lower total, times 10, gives 9.4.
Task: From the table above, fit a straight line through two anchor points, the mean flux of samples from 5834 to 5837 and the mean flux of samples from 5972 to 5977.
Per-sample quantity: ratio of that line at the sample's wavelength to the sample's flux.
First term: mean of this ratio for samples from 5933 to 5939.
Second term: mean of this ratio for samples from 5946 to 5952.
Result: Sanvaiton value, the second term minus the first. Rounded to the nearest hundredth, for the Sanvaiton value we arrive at 0.05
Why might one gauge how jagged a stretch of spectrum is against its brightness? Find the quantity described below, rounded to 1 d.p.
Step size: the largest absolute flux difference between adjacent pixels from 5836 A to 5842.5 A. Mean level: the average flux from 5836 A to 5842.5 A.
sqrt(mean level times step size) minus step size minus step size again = 1.1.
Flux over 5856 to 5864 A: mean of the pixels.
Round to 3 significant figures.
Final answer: 13.7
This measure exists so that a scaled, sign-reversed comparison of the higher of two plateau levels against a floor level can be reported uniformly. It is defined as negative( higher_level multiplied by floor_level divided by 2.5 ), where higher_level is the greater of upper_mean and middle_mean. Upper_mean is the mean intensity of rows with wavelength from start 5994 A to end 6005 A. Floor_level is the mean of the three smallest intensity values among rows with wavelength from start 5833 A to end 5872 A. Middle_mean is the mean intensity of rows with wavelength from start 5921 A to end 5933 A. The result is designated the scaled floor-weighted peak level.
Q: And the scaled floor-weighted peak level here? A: -76.9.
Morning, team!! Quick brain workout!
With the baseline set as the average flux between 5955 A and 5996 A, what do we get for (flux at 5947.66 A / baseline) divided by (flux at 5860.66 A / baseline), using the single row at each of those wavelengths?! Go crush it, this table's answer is 1.09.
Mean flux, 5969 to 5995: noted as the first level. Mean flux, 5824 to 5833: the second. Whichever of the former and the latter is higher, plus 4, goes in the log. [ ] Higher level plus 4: 19.5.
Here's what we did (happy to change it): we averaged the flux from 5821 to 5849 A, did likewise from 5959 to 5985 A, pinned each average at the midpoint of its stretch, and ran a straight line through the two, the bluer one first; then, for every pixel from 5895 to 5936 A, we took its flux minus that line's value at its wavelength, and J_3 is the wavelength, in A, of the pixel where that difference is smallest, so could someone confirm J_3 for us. 5895.85 A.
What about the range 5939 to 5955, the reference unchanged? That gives 5951.77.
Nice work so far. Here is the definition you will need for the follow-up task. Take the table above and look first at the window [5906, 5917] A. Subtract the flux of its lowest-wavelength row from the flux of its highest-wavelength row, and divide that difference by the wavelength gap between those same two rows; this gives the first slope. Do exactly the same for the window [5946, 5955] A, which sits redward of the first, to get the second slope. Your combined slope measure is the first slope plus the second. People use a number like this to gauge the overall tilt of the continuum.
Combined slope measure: -0.27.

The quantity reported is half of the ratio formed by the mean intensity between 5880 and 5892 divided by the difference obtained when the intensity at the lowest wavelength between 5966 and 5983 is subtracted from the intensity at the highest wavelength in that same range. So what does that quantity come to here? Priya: -10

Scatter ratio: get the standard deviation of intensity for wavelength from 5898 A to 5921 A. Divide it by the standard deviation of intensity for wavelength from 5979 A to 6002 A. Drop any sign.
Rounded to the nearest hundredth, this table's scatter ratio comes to 0.71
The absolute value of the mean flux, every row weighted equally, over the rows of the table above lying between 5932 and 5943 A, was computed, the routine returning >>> 15.8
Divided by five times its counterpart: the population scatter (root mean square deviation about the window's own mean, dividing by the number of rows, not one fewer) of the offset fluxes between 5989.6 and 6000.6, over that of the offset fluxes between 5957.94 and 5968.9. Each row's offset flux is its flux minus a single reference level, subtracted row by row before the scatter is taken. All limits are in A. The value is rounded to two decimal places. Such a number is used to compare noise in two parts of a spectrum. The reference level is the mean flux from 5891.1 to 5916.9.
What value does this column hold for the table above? 0.28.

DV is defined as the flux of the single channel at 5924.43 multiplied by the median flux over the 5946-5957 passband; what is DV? 239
